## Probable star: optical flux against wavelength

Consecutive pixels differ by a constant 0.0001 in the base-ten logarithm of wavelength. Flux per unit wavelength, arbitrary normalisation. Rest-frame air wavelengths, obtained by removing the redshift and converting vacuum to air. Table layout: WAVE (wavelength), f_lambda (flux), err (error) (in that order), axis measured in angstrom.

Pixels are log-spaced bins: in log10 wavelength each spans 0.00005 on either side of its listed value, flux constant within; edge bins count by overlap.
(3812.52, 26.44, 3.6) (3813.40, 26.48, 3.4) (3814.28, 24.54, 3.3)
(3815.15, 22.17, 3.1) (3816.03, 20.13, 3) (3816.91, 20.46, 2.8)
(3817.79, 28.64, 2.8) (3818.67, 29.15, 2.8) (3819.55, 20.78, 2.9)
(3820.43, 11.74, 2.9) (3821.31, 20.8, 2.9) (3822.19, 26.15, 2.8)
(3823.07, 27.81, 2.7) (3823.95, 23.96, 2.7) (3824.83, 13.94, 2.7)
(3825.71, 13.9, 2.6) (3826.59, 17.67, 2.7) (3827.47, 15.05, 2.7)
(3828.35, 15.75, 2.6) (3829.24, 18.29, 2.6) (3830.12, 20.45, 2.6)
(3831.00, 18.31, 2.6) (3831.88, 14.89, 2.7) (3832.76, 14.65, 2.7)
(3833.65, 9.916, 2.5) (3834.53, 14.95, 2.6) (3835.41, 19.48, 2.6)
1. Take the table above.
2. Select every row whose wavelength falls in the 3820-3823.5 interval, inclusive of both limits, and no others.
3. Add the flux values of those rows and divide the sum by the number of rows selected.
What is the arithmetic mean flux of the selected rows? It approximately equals 21.6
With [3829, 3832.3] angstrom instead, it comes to 18.0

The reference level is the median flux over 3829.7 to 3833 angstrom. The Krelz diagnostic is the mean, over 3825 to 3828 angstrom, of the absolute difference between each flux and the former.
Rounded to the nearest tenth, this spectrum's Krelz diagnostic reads 1.8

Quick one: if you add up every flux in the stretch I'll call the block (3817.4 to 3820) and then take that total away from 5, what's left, -74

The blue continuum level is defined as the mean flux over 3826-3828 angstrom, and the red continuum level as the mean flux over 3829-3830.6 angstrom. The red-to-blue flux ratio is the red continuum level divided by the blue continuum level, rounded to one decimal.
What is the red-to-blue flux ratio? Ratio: 1.2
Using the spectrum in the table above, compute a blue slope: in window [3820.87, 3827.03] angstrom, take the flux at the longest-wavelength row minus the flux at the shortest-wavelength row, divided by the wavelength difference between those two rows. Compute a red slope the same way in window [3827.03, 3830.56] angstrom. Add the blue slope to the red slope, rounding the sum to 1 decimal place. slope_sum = 1.4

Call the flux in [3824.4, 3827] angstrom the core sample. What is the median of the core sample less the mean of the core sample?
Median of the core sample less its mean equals -1.2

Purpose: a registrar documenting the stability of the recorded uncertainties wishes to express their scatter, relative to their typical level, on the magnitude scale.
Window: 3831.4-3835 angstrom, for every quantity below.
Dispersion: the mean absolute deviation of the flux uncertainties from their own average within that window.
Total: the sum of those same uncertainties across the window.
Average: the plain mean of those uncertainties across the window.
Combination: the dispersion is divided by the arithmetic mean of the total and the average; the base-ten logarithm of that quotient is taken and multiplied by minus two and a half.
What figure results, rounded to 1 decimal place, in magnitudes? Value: 4.9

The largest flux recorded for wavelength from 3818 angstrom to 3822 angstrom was 29.15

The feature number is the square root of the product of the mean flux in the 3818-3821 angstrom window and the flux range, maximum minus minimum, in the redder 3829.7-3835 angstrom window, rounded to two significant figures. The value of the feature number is 15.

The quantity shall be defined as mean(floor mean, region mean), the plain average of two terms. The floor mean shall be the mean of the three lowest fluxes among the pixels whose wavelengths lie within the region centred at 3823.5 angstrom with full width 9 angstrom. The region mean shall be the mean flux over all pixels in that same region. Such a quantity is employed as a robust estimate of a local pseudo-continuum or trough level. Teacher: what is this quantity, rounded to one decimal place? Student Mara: 16.2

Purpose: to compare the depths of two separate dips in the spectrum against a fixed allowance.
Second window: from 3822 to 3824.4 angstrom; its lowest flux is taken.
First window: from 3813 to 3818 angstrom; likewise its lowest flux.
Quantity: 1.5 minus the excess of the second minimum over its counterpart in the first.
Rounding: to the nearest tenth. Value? -2.3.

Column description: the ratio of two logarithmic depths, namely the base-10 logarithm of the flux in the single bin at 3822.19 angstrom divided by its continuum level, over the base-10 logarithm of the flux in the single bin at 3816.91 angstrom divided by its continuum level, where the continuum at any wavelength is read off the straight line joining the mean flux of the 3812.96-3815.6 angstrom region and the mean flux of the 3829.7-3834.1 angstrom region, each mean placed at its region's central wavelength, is -2.0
